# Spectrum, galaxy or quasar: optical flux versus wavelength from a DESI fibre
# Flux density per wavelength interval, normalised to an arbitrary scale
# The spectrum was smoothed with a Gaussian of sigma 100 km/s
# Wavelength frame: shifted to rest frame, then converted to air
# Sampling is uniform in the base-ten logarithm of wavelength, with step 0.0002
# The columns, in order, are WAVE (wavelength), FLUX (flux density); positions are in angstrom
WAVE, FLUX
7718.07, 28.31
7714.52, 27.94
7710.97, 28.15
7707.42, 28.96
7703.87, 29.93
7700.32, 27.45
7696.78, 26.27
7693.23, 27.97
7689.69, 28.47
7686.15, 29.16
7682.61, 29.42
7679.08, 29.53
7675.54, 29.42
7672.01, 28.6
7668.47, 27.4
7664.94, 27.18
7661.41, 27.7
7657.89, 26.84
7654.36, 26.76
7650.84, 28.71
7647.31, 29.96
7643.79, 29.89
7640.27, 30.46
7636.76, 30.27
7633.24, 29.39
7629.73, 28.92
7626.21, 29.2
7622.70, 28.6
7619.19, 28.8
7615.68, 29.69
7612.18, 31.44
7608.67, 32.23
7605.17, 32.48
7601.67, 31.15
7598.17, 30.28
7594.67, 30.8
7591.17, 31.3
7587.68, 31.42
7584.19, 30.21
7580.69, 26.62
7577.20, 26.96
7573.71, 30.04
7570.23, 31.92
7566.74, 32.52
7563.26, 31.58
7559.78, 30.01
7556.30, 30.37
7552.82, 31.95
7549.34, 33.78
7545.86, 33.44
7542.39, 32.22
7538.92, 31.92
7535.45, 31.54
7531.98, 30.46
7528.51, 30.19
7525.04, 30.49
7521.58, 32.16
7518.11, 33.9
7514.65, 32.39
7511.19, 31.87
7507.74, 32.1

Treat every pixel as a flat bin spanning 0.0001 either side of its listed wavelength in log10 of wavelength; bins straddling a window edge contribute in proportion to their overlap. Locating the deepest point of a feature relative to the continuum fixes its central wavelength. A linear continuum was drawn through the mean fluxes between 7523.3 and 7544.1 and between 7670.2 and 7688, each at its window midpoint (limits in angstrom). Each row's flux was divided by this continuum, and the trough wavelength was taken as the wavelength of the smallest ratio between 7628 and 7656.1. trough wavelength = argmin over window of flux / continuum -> 7654.36 angstrom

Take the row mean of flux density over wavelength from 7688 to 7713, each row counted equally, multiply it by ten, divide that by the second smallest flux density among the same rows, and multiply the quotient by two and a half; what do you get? 25.7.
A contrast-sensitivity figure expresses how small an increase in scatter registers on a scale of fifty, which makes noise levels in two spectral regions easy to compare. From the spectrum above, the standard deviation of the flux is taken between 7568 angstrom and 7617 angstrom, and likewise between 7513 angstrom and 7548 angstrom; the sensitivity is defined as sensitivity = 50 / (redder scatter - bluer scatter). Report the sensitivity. 96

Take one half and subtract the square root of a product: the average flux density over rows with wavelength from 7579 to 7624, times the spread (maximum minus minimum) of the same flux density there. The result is -13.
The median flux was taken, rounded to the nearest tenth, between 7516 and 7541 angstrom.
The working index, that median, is 31.5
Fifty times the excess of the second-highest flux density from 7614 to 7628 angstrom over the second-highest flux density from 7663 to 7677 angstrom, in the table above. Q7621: 30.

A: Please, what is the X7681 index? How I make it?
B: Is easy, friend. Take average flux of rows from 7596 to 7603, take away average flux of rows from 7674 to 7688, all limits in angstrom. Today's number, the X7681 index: 1.3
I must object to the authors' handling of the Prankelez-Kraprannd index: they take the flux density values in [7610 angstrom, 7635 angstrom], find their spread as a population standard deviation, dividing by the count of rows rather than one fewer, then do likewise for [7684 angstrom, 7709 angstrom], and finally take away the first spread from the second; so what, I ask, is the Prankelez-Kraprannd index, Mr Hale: 0.2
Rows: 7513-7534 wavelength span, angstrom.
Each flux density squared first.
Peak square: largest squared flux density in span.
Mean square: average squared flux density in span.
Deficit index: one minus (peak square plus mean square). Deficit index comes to -2148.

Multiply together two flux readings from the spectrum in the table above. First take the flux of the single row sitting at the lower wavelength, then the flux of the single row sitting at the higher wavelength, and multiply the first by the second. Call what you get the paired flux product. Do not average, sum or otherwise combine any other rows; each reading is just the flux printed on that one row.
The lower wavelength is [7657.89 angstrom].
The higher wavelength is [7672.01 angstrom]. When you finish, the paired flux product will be 768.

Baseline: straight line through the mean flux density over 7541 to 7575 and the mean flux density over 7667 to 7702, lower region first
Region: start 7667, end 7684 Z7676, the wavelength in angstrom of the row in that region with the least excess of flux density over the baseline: 7668.47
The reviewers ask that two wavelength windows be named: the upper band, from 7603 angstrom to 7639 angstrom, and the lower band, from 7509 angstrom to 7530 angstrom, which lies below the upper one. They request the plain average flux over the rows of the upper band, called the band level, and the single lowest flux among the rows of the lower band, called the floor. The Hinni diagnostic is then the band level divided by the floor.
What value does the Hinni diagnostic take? 1.00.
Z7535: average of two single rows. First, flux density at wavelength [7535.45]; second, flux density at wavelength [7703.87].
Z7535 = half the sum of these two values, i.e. 30.7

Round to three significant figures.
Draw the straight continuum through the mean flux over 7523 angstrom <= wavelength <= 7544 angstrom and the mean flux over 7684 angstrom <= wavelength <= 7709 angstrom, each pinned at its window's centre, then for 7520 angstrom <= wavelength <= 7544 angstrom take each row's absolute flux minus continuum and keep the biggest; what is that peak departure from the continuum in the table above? 1.23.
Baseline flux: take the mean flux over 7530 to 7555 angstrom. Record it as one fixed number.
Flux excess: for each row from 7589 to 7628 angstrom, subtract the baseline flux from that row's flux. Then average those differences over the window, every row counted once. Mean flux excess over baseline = -1.6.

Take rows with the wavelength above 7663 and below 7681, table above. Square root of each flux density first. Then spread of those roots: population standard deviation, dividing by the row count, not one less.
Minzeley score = 0.09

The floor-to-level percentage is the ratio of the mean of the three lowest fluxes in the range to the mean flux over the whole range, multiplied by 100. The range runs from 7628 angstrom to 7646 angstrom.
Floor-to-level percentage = 99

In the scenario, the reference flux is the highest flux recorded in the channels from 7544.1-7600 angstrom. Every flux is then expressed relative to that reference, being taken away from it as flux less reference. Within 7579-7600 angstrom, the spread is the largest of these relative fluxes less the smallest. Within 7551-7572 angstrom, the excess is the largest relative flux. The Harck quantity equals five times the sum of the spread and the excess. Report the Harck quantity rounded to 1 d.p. 17.7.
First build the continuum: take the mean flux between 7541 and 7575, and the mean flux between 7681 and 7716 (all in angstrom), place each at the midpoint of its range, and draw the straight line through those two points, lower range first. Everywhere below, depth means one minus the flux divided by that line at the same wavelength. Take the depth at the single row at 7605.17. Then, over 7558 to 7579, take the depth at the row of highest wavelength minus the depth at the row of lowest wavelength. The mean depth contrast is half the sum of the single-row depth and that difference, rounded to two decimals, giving 0.01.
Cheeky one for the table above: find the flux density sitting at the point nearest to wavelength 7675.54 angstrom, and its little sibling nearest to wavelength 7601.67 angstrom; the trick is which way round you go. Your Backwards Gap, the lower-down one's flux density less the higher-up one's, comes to 1.7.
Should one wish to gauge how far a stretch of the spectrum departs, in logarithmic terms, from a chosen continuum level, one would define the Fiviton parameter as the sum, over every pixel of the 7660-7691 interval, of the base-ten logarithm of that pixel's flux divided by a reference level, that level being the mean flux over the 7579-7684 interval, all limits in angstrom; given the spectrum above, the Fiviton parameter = -0.13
